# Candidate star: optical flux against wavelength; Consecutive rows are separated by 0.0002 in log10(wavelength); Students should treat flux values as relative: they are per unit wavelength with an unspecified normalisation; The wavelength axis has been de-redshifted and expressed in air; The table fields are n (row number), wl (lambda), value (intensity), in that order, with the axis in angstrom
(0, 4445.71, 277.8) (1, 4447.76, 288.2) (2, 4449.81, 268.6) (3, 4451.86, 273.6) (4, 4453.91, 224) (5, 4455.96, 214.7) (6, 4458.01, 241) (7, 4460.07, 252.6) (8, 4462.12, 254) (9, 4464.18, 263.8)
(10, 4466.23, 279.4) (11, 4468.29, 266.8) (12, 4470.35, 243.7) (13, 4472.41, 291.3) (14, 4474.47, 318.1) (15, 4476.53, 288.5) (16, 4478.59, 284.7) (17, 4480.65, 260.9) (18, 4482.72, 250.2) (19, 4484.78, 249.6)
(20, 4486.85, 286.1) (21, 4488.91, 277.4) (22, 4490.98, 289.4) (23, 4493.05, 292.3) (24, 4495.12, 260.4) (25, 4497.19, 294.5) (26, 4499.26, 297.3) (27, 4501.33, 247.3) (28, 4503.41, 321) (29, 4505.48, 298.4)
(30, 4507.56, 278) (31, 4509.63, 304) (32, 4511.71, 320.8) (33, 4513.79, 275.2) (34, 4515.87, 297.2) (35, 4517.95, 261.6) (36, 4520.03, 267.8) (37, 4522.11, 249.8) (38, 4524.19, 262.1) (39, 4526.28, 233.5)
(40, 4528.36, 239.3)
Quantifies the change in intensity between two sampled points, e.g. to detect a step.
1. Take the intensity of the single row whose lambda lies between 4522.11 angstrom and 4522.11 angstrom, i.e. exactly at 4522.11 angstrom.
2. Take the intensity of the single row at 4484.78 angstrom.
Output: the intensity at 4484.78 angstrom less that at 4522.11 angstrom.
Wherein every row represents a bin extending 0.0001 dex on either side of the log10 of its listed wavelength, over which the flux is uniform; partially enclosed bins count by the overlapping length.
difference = 0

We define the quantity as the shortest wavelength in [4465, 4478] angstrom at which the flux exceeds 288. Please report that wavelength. 4472.41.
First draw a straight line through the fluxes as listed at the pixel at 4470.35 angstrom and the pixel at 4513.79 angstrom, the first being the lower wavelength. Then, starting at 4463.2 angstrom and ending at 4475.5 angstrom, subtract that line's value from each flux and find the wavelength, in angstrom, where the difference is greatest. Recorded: 4474.47 angstrom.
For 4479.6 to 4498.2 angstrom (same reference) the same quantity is 4493.05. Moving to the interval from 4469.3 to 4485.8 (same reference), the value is 4474.47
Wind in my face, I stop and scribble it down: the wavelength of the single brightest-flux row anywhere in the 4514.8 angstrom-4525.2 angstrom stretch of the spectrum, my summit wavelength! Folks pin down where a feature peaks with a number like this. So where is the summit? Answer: 4515.87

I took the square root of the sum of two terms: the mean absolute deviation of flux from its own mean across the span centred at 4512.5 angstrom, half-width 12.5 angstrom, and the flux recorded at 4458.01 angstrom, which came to 16.2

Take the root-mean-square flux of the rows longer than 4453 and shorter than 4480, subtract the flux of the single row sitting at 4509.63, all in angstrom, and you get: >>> -39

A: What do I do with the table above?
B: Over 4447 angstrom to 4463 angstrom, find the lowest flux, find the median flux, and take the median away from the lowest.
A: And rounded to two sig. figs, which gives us -39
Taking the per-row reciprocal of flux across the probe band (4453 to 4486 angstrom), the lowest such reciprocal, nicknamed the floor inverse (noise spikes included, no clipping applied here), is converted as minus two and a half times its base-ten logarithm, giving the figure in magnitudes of 6.26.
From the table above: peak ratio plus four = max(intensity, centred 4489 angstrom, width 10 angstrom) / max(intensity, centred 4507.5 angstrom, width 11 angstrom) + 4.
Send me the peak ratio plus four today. 4.91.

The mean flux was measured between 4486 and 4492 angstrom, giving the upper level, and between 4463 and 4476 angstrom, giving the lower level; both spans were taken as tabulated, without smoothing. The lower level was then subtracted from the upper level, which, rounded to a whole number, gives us 7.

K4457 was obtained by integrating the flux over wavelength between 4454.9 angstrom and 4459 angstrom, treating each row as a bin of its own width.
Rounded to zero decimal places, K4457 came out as 935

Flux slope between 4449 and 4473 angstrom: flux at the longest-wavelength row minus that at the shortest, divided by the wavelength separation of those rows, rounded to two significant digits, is 1.0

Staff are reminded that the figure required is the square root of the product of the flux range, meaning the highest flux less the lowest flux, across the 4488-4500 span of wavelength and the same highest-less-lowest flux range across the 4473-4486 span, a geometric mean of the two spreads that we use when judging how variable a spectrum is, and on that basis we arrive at 50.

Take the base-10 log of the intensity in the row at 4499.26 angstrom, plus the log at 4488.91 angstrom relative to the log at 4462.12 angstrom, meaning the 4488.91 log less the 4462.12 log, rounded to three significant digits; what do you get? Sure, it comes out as 2.51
